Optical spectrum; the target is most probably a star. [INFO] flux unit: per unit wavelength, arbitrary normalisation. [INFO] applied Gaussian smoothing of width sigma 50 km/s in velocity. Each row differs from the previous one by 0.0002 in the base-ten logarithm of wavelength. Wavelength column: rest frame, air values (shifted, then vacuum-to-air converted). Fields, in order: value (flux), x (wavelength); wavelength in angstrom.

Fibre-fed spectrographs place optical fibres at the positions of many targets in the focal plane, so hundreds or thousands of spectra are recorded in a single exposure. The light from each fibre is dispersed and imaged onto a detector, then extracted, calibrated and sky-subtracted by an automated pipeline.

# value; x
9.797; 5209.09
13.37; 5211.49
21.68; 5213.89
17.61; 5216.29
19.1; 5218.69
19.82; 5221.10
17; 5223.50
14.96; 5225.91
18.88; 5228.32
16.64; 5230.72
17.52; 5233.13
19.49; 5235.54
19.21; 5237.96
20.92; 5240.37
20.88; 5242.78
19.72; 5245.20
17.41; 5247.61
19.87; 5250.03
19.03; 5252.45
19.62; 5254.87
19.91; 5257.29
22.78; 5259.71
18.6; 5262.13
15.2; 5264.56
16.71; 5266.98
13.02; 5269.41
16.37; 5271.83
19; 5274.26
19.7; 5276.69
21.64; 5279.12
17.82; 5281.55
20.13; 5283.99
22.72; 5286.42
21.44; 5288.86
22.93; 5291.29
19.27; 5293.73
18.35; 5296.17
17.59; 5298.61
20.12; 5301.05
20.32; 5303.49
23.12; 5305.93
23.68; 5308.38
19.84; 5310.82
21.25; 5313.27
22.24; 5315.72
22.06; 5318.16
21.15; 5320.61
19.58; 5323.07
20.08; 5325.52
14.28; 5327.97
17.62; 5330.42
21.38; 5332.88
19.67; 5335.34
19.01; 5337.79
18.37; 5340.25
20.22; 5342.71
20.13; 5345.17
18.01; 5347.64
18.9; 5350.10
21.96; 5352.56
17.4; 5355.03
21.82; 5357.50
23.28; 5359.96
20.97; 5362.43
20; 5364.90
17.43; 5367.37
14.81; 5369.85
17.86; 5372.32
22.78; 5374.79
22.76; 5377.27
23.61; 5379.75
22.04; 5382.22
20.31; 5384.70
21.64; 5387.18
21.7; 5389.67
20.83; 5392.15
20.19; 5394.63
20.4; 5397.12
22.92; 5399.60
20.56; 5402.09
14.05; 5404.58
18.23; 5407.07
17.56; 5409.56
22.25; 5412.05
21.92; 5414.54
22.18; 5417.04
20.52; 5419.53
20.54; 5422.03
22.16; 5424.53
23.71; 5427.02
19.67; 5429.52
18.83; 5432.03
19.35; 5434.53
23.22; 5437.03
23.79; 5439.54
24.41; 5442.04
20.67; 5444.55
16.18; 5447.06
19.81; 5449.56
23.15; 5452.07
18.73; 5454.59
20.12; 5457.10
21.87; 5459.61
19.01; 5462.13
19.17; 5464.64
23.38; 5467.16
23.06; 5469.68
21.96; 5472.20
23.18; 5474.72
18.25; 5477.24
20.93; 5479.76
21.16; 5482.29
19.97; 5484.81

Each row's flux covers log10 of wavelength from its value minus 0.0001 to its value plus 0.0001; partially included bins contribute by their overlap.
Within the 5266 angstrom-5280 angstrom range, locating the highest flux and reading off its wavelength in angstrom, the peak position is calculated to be 5279.12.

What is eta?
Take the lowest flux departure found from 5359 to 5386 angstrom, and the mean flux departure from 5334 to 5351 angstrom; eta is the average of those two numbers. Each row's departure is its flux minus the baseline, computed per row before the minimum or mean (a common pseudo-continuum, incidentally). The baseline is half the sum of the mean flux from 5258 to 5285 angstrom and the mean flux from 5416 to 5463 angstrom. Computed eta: -2.6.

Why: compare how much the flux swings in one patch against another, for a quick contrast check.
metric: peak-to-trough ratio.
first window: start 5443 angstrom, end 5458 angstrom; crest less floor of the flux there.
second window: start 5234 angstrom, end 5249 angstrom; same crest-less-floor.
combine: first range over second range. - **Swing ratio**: 2.0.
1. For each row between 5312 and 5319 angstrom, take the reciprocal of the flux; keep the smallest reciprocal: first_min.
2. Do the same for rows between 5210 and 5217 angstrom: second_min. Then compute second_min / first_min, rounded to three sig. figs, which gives 1.03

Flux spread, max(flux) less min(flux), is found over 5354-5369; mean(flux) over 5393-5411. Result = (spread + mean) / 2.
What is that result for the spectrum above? 12.5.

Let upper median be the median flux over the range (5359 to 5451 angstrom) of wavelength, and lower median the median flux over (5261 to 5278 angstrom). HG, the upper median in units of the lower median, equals 1.24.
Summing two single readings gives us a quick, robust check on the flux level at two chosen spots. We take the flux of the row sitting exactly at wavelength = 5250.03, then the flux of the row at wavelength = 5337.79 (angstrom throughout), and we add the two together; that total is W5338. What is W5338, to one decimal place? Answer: 38.9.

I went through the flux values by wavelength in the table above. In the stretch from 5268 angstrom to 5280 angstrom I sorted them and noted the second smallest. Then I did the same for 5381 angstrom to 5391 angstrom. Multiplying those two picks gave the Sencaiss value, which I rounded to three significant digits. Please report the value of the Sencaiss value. 354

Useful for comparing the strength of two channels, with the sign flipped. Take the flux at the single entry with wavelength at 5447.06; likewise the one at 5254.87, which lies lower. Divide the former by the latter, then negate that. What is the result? -0.82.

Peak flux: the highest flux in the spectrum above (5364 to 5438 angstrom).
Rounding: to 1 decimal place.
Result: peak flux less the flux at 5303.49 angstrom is 3.4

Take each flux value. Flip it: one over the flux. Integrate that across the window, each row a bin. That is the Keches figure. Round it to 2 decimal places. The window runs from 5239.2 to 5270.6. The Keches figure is 1.71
